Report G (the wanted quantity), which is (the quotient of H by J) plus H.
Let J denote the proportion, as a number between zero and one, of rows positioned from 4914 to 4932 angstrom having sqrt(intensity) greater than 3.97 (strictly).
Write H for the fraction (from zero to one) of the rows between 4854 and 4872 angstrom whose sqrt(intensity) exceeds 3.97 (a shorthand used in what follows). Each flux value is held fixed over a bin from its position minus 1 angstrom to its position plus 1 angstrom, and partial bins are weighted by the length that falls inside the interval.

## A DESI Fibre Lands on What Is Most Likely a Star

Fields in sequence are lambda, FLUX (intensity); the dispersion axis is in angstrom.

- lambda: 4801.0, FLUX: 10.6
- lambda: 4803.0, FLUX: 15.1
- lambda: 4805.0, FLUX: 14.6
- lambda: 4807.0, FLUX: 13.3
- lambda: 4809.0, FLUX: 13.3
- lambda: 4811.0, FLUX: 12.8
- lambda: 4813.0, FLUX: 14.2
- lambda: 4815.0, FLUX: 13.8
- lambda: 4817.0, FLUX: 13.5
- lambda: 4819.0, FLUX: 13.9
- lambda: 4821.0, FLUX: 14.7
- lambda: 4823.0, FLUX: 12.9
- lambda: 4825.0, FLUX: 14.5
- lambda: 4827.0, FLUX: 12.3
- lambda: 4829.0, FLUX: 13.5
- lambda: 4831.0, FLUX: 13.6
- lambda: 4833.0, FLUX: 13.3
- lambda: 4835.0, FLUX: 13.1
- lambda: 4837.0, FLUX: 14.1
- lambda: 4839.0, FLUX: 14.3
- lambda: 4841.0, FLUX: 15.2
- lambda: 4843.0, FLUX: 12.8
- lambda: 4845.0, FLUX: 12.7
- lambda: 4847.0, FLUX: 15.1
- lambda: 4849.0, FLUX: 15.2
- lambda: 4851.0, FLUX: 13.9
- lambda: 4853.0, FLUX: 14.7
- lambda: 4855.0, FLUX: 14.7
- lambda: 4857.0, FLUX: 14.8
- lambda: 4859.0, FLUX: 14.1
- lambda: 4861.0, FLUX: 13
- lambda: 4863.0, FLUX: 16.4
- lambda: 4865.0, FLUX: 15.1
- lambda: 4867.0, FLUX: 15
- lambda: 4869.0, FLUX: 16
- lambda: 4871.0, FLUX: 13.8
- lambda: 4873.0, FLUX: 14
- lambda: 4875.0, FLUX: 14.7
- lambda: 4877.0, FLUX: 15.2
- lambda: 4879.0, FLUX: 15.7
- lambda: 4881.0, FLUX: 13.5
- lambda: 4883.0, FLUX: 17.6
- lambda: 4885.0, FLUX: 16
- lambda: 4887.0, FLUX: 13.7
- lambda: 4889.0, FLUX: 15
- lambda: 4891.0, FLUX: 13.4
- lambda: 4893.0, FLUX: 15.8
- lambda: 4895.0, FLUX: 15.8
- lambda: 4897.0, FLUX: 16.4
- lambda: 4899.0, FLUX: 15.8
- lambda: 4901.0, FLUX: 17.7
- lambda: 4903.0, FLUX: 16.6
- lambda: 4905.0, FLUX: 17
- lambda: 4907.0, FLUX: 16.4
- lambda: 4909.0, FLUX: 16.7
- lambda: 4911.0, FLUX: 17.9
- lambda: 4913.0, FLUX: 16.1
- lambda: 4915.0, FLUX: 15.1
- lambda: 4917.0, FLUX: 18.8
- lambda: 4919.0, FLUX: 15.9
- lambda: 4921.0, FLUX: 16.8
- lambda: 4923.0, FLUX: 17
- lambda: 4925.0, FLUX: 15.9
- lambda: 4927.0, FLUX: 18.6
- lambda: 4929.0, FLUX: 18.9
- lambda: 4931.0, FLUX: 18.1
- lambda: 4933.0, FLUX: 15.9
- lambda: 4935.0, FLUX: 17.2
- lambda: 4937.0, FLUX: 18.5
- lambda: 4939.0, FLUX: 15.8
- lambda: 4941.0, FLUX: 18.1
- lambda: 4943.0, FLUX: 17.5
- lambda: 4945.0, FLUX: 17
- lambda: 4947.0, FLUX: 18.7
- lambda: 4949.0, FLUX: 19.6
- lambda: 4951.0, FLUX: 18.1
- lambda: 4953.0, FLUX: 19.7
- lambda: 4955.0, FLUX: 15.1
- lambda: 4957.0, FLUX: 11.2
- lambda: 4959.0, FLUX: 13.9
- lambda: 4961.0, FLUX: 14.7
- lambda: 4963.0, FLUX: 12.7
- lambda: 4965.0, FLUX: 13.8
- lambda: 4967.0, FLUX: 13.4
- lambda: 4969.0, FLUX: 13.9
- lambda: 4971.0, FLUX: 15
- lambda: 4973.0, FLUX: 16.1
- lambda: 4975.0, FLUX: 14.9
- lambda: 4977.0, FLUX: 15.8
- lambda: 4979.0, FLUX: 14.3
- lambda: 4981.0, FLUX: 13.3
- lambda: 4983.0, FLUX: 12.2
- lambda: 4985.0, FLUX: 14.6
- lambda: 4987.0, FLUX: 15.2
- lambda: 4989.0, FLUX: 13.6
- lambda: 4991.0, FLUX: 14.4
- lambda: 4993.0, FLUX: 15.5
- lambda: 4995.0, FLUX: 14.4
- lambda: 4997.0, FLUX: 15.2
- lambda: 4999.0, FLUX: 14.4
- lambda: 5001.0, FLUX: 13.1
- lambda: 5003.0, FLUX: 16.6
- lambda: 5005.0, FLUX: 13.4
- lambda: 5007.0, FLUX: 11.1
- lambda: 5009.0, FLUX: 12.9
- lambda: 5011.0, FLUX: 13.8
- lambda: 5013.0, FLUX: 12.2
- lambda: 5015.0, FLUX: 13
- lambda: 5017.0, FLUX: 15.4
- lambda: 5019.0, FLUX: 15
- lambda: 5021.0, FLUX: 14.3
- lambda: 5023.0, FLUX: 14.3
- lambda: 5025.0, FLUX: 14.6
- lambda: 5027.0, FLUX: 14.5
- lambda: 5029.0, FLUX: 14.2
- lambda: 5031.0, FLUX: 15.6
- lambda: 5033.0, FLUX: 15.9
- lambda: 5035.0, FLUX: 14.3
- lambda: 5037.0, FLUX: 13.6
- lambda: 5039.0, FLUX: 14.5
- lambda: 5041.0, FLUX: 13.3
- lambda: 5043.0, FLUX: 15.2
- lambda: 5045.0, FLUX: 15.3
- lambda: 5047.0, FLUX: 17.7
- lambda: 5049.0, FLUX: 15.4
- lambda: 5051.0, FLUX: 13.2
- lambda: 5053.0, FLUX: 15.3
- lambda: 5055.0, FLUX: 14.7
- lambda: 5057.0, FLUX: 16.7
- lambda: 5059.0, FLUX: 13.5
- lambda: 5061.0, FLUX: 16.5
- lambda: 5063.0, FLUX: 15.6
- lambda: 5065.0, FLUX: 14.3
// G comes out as 0.5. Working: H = 0.22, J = 0.89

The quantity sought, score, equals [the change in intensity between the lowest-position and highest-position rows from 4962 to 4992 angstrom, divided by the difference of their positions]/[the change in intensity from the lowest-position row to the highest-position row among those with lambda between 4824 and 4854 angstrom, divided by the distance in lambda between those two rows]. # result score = 8.5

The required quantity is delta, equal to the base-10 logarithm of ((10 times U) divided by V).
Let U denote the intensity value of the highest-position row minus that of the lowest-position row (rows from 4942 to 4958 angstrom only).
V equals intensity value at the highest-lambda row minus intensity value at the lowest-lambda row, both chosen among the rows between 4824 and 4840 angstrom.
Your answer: 2.5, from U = -6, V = -0.2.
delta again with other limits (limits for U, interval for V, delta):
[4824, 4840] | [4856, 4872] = 0.3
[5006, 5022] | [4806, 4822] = 1.4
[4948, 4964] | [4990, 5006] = 1.8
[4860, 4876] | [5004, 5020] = 1.0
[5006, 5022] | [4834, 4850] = 1.2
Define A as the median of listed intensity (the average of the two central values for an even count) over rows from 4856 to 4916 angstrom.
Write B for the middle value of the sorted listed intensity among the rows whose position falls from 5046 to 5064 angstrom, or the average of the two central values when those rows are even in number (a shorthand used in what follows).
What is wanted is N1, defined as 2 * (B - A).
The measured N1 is -1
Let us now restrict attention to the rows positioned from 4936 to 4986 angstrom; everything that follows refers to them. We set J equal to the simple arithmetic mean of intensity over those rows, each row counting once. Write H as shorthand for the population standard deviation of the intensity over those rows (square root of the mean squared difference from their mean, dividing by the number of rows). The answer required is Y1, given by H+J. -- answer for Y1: 17.8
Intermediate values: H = 2.30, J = 15.5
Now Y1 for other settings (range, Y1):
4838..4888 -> 15.8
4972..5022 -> 15.5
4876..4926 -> 17.4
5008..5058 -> 15.8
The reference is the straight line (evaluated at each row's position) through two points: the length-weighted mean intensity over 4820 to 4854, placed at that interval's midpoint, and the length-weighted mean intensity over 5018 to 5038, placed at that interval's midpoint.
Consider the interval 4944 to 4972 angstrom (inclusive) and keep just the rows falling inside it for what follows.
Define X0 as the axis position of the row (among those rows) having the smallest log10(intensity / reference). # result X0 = 4957.0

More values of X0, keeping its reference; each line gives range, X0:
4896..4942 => 4915.0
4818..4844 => 4827.0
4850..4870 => 4861.0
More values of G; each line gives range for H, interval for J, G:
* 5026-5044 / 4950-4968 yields 0.6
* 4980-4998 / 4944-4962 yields 0.0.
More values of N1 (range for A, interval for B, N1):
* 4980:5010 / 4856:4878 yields 1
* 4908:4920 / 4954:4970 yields -5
